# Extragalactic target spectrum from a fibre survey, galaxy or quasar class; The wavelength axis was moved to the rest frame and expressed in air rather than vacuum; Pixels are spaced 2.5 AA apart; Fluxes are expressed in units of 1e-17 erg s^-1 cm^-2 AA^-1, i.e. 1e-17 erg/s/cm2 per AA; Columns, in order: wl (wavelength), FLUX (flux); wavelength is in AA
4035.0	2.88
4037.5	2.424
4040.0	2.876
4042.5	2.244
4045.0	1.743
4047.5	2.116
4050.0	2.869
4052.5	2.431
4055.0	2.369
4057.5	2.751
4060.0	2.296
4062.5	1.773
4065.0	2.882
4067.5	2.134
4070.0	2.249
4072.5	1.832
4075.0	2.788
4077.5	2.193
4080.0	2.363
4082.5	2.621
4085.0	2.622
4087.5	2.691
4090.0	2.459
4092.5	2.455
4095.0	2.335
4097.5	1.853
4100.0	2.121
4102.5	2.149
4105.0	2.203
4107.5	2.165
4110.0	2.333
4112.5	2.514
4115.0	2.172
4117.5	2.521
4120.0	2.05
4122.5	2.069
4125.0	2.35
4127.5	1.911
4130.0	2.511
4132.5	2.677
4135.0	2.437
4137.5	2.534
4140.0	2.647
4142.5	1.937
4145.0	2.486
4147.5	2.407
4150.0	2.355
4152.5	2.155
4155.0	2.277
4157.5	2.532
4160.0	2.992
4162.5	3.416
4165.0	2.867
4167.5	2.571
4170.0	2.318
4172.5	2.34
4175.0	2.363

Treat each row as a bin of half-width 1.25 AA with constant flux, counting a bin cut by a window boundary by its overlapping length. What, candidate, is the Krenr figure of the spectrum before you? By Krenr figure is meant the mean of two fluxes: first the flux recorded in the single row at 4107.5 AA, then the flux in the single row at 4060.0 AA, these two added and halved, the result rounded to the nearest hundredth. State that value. 2.23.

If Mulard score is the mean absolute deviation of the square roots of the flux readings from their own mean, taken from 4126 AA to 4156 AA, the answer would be 0.065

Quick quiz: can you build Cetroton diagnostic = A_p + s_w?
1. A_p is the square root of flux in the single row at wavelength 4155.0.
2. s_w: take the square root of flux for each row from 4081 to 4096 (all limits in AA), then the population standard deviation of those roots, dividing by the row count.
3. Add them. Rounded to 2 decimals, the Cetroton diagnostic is 1.55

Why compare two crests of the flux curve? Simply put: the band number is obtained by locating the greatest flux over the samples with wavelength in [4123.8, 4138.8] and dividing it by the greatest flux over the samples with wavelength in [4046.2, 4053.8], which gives 0.93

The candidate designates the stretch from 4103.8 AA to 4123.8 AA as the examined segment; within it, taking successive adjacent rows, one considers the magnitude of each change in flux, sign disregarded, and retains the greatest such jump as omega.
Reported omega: 0.47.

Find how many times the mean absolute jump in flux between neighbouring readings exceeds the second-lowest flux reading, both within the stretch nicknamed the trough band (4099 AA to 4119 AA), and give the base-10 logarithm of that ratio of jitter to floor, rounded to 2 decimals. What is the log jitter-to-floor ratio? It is -1.11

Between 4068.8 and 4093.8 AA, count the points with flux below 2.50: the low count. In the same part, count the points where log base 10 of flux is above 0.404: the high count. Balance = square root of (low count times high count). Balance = 4.9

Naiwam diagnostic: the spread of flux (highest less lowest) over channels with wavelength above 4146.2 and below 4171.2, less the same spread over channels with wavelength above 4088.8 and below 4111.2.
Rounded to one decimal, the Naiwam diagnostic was 0.7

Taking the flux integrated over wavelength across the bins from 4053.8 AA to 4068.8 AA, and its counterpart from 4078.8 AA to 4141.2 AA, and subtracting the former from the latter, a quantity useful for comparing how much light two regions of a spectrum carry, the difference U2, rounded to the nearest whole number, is 111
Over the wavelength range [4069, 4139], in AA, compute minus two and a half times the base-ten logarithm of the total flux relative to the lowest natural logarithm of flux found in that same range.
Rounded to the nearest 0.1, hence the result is -5.1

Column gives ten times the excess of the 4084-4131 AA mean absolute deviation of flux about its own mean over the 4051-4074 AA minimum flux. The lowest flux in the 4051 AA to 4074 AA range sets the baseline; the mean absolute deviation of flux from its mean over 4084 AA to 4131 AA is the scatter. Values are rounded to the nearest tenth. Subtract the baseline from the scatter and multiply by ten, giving -15.7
